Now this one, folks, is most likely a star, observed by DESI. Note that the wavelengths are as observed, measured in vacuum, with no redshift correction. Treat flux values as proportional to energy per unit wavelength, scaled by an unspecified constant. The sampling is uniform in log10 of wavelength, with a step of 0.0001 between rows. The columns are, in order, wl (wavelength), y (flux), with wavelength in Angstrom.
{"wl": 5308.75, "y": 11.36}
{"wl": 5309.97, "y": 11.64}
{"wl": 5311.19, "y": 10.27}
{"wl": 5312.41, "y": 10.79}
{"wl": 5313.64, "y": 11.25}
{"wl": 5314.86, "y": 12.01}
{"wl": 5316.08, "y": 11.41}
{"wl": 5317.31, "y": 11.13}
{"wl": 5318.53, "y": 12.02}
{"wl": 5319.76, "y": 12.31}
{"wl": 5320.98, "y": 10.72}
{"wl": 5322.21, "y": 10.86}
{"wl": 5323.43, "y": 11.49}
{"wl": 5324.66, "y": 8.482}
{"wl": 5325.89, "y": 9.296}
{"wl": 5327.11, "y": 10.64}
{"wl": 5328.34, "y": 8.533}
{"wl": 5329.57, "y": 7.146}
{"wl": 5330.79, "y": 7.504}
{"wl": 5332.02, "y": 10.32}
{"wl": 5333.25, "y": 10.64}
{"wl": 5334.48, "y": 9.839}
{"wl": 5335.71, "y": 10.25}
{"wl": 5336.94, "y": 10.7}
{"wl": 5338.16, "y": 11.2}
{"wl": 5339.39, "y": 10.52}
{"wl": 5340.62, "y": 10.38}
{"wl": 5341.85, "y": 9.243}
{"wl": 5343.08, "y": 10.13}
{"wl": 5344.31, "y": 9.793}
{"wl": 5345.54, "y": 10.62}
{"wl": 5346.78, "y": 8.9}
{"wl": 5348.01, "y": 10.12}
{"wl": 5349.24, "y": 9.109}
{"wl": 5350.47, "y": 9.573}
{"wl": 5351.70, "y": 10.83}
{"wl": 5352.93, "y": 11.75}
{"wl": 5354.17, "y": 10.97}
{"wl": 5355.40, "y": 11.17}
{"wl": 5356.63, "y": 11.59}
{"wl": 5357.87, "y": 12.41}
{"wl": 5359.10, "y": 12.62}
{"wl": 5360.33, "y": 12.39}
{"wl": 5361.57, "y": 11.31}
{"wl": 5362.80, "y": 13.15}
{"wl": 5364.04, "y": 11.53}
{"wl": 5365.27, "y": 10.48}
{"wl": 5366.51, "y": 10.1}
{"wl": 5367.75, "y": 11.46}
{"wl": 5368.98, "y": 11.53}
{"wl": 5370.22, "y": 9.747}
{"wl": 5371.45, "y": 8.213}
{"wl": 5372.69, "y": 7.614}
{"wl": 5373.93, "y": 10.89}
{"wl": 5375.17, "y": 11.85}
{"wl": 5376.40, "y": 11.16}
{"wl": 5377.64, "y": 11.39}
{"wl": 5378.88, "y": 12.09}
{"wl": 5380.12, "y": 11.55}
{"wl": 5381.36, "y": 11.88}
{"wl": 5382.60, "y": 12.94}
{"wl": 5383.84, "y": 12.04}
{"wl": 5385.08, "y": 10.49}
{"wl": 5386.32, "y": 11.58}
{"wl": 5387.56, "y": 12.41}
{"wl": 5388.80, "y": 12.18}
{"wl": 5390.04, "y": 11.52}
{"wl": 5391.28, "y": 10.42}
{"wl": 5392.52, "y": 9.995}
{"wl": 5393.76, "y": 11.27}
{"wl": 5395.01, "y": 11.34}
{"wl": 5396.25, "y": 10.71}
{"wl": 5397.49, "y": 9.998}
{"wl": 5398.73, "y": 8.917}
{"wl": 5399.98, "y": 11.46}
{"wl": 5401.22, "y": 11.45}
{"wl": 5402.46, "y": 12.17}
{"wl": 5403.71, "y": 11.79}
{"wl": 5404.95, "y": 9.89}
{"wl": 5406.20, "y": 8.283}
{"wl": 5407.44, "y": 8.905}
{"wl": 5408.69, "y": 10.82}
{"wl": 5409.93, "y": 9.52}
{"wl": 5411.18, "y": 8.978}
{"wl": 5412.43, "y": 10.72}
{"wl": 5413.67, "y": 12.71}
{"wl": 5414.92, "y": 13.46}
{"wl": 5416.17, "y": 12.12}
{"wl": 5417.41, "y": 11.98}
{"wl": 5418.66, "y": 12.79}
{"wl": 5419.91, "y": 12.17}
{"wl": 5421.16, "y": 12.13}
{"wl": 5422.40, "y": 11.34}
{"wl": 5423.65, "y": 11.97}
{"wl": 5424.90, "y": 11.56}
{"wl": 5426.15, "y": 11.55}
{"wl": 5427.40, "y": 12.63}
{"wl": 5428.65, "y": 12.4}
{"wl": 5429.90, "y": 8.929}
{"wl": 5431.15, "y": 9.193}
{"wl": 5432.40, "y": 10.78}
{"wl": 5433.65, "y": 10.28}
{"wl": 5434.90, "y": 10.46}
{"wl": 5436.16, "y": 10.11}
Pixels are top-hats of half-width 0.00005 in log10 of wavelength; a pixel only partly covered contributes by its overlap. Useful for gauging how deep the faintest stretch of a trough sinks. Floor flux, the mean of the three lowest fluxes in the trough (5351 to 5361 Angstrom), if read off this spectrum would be 11.0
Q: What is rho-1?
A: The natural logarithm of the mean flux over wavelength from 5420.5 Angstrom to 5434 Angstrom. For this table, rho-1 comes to 2.41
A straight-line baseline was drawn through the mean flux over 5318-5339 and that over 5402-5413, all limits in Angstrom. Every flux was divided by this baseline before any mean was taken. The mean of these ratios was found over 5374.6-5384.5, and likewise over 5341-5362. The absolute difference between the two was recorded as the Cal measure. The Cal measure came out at 0.11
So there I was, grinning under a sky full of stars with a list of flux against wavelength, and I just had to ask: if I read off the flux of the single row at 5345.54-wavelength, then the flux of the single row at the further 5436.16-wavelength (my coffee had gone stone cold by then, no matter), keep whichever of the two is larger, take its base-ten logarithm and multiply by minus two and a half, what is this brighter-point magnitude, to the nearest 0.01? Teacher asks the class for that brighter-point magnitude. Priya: -2.57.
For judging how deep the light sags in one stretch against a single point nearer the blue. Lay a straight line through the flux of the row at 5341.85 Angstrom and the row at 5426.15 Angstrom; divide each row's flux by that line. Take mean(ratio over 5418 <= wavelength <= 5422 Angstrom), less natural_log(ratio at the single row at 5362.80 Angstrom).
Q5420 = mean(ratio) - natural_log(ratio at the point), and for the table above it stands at 0.79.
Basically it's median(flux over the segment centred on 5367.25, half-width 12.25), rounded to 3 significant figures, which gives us 11.4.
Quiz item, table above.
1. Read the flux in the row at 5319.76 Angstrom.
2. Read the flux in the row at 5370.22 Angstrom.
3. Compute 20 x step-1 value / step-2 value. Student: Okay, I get 25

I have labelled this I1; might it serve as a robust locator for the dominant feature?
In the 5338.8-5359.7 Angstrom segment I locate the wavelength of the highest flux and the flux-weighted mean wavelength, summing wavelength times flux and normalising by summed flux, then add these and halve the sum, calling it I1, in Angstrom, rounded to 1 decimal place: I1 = 5354.4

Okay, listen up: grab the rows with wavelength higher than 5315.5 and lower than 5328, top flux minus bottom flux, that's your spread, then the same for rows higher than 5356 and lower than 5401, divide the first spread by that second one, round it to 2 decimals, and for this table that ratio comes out 0.69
